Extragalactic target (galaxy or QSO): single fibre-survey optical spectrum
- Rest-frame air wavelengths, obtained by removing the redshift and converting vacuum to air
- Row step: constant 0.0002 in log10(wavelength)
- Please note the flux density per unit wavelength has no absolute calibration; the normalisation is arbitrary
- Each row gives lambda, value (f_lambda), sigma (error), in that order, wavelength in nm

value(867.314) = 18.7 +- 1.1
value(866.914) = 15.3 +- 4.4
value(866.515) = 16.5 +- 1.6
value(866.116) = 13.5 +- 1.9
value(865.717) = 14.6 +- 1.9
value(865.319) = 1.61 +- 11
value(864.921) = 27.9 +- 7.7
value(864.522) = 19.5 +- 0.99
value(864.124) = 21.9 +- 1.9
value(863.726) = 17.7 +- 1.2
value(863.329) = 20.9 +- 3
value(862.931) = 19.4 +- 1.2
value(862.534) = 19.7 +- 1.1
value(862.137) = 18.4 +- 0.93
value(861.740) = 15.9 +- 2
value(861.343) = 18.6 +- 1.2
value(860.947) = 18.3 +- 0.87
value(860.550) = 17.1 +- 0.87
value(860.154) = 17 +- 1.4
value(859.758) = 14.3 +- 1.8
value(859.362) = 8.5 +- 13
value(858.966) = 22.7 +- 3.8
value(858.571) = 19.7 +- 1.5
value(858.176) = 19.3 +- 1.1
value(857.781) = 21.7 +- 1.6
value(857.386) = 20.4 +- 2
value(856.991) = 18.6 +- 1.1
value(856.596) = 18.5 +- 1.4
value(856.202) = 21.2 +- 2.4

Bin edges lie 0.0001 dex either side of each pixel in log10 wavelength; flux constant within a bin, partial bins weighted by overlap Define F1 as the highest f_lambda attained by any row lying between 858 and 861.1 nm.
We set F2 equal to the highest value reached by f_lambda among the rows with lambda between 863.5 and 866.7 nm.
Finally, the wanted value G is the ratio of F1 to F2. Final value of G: 0.8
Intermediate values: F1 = 22.7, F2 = 27.9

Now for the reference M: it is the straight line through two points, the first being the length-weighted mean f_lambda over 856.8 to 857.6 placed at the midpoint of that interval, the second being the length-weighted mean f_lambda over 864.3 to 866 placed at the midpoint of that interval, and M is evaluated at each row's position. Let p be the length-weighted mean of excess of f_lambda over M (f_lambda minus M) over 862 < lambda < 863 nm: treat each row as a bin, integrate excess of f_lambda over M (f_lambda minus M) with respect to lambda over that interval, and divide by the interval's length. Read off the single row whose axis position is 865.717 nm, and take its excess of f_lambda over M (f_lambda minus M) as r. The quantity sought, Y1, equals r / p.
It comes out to -0.5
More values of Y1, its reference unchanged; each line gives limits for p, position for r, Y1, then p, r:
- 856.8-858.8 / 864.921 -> 16.5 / 0.7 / 11.9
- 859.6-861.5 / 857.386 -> -1.0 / -0.9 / 0.9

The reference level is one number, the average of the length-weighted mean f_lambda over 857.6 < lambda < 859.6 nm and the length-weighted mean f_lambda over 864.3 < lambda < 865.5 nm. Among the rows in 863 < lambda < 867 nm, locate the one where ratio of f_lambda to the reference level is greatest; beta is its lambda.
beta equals 864.921 nm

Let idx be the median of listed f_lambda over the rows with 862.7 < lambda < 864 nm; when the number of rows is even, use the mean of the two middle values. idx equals 19.4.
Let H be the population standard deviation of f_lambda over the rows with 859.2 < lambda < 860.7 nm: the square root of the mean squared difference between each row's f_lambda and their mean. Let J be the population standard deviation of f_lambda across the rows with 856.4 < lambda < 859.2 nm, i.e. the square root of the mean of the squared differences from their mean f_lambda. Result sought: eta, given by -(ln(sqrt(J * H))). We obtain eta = -0.82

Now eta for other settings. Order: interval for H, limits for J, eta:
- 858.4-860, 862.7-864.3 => -1.08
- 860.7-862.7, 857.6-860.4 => -0.87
